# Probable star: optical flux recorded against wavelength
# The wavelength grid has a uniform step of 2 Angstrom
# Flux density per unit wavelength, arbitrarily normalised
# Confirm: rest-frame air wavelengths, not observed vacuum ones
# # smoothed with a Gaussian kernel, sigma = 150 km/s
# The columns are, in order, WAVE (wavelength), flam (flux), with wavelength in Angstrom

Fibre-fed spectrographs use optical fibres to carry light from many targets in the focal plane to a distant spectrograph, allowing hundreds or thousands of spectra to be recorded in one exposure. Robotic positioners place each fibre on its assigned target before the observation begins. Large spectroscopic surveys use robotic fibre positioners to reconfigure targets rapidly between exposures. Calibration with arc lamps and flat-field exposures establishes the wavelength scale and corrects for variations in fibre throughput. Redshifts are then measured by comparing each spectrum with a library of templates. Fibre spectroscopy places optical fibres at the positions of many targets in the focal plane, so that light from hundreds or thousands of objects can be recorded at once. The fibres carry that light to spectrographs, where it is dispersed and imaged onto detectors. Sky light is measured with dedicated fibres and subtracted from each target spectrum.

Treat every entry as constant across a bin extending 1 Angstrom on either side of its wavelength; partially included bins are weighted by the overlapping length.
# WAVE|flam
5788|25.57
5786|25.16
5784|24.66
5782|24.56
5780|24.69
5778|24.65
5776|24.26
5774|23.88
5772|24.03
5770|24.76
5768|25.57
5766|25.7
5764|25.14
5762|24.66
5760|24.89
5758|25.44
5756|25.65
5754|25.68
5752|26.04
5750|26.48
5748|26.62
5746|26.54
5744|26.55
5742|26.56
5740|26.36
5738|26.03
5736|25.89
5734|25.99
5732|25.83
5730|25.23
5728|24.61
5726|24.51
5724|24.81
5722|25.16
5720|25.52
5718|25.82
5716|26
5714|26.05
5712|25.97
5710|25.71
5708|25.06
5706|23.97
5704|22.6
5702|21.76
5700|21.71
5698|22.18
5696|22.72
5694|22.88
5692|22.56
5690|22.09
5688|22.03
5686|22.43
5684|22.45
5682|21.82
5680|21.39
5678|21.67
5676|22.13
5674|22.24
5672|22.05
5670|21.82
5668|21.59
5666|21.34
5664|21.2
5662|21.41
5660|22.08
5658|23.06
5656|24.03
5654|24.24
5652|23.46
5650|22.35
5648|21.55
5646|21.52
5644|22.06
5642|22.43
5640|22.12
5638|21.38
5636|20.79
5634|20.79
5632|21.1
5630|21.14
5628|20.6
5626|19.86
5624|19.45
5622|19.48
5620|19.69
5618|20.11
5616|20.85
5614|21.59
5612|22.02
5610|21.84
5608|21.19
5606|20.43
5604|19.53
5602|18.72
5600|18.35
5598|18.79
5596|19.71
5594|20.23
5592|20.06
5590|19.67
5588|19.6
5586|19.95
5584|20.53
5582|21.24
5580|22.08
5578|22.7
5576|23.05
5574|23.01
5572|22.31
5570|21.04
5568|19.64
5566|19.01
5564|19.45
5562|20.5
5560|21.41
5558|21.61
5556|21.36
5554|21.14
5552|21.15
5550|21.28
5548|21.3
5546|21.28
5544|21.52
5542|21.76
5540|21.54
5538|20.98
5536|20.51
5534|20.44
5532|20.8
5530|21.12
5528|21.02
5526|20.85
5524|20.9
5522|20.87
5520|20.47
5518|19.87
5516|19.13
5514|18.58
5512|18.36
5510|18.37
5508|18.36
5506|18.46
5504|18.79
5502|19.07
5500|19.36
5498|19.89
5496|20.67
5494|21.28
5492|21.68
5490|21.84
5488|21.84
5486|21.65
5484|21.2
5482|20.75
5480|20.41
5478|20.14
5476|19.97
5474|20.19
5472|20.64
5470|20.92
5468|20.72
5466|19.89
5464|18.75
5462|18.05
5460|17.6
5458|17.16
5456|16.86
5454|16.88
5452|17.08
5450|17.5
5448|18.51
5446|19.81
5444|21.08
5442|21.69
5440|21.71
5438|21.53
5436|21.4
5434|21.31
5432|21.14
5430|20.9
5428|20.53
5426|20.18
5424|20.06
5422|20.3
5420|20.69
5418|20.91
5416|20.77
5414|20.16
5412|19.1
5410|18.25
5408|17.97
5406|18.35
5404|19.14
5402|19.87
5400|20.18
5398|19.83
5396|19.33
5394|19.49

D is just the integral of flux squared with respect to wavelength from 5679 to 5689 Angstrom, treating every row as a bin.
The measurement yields 4852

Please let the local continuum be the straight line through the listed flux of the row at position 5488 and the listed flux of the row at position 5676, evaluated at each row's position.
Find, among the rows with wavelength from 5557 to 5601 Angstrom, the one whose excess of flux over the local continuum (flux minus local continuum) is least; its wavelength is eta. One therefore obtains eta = 5600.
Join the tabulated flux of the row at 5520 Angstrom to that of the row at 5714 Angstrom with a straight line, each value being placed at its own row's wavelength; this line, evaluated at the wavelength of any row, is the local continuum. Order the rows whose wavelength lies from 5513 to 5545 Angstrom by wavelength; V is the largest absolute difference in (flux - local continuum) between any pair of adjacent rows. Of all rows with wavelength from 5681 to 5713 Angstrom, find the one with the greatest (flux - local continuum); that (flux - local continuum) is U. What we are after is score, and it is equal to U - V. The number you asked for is -0.7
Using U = 0.0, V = 0.7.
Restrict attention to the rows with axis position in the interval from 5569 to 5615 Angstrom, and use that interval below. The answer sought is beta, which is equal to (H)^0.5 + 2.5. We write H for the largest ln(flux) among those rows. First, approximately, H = 3.14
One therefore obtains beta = 4.271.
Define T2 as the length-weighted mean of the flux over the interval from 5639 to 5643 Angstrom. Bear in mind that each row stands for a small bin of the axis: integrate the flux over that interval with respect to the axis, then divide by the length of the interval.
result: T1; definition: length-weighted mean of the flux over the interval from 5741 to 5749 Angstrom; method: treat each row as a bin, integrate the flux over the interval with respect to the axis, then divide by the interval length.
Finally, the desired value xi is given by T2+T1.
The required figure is 49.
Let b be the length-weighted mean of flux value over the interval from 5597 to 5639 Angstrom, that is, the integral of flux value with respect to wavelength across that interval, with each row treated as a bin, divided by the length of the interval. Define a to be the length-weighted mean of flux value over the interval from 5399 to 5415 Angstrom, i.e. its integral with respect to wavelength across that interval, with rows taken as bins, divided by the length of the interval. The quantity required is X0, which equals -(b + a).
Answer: -39.5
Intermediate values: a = 19.1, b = 20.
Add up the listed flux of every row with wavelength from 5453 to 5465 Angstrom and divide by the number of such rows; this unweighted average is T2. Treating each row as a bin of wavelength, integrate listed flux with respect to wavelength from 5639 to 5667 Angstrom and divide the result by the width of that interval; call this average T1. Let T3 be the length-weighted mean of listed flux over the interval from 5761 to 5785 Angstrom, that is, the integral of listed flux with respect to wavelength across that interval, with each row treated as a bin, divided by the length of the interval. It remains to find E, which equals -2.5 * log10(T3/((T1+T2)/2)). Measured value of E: -0.23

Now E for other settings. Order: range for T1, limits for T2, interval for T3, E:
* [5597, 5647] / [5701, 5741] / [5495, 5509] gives 0.19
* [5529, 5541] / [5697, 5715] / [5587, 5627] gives 0.12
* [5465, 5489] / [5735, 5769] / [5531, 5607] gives 0.13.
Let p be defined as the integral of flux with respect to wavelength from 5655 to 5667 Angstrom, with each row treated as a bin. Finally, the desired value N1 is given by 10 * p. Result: 2662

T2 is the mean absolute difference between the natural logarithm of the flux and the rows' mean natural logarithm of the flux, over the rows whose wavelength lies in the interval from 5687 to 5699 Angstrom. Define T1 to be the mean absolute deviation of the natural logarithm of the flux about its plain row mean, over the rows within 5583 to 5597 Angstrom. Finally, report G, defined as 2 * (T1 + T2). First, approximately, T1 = 0.013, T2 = 0.014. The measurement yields 0.054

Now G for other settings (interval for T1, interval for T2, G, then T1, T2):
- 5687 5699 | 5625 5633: 0.071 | 0.014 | 0.022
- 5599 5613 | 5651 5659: 0.159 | 0.061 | 0.018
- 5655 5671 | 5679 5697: 0.101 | 0.033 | 0.017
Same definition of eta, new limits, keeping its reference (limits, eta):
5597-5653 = 5600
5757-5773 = 5772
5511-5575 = 5512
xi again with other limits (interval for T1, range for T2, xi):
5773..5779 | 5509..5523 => 44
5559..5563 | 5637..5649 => 43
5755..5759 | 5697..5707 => 48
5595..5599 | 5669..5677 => 41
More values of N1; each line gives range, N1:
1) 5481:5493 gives 2579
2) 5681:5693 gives 2668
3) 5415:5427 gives 2458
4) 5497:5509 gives 2279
